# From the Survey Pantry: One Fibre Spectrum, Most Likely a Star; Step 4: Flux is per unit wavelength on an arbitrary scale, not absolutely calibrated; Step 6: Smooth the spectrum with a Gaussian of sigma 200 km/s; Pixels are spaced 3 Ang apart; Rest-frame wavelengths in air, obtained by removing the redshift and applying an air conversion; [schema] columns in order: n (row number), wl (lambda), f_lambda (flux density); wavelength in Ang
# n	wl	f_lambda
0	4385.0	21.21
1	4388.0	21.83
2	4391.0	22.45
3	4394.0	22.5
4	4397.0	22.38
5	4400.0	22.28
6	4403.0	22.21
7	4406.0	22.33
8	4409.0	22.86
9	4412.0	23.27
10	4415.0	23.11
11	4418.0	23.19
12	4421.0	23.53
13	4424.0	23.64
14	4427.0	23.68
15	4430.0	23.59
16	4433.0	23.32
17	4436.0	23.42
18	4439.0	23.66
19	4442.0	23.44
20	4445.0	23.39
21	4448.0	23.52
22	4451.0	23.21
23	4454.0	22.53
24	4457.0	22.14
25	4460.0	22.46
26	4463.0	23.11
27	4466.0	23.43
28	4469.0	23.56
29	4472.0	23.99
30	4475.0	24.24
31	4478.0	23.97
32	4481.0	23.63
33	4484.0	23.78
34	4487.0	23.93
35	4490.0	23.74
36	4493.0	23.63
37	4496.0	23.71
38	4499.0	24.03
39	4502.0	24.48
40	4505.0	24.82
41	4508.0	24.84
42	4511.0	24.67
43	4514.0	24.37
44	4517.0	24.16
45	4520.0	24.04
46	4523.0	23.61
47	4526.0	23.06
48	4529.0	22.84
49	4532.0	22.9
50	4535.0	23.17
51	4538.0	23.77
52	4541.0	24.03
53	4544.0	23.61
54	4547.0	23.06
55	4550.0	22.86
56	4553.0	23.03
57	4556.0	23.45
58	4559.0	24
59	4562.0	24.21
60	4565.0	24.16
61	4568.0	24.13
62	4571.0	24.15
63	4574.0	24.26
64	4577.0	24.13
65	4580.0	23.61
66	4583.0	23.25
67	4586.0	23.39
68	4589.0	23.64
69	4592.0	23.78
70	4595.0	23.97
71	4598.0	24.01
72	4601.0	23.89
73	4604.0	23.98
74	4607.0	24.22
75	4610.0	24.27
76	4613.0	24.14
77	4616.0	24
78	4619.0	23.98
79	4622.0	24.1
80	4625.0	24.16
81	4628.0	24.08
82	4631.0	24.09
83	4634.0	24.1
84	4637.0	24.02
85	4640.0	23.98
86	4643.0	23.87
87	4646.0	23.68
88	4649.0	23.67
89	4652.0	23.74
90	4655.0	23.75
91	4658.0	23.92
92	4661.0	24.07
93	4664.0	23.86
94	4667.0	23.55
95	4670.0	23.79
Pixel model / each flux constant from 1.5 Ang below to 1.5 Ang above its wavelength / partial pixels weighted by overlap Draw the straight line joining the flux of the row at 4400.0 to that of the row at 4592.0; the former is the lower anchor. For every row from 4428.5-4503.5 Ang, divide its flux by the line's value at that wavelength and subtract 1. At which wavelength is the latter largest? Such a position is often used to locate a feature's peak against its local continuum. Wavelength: 4502.0 Ang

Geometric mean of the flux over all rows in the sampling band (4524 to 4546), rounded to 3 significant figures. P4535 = 23.3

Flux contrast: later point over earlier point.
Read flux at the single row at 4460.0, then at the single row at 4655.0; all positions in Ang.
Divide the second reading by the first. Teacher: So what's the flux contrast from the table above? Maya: 1.06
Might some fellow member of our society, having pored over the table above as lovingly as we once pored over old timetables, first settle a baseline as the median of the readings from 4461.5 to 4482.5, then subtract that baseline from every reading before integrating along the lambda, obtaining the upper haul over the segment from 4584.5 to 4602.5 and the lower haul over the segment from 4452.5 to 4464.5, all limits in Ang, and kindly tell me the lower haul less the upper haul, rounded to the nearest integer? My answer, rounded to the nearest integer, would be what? -16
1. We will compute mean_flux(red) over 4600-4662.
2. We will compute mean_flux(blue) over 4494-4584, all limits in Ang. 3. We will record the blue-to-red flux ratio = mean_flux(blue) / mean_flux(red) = 0.993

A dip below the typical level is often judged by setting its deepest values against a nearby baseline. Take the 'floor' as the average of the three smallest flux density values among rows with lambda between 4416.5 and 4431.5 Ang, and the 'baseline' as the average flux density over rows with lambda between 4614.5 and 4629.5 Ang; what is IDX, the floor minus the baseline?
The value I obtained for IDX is -0.6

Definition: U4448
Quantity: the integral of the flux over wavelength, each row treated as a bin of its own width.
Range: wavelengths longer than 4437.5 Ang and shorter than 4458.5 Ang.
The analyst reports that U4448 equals 486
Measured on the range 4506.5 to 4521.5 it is 366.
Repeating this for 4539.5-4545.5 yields 143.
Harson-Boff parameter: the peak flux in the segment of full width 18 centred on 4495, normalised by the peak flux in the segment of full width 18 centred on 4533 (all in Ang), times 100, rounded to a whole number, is 102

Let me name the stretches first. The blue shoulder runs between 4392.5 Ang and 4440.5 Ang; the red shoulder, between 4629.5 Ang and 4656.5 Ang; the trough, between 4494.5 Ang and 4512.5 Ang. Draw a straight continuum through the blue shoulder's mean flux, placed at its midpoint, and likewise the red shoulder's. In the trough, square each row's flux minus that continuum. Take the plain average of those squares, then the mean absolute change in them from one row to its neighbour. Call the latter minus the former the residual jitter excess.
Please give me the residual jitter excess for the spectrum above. -0.775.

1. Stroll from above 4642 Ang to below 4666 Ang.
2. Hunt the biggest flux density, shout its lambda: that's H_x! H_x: 4661.0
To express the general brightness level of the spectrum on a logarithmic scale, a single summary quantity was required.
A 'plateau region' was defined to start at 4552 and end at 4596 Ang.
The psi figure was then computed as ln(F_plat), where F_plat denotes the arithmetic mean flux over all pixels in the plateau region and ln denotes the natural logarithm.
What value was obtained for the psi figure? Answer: 3.17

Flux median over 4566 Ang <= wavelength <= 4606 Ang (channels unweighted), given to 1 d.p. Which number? 24.0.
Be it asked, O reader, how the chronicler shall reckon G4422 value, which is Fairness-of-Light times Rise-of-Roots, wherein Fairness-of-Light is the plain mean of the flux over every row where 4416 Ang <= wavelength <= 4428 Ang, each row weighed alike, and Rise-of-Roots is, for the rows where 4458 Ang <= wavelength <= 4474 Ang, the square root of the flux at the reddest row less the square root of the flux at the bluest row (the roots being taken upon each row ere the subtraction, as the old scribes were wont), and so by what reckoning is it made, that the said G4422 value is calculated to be 3.7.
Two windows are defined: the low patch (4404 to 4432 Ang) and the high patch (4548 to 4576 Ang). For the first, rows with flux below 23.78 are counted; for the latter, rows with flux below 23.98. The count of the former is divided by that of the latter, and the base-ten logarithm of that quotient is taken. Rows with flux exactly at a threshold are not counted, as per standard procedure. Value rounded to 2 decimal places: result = 0.48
